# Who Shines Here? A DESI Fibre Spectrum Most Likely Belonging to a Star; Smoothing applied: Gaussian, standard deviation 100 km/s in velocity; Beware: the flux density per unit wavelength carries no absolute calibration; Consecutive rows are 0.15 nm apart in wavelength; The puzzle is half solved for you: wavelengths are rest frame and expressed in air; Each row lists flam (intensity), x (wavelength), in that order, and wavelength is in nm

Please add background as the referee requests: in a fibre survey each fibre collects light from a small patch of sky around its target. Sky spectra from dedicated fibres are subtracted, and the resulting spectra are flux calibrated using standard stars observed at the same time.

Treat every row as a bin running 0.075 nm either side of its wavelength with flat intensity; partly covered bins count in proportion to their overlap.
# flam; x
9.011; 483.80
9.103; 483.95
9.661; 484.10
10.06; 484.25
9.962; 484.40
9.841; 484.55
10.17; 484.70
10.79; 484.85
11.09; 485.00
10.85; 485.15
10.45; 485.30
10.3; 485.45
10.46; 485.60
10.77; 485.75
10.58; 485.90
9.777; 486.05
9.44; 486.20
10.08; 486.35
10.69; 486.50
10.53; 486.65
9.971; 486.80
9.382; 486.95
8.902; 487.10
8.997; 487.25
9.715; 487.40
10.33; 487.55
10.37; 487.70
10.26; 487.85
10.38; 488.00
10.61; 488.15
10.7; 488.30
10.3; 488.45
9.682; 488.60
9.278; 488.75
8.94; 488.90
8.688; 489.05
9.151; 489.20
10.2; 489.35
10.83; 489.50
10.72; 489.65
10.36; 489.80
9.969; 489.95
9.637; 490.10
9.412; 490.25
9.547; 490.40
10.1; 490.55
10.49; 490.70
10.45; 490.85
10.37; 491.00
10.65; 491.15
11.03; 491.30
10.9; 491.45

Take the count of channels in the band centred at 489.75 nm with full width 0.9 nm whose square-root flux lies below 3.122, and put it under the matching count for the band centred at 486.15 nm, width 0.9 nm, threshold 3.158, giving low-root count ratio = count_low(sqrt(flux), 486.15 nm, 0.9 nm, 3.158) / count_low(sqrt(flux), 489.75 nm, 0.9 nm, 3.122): 2.0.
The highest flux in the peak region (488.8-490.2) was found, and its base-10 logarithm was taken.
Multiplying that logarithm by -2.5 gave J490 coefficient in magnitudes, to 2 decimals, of -2.59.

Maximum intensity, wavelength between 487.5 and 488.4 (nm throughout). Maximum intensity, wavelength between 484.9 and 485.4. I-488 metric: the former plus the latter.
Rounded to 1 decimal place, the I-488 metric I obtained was 21.8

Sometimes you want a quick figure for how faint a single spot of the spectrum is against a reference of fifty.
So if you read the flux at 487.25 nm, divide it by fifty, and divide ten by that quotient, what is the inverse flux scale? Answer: 55.6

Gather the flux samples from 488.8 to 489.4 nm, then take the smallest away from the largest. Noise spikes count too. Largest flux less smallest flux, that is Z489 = 1.5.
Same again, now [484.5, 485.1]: 1.2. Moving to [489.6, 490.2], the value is 1.1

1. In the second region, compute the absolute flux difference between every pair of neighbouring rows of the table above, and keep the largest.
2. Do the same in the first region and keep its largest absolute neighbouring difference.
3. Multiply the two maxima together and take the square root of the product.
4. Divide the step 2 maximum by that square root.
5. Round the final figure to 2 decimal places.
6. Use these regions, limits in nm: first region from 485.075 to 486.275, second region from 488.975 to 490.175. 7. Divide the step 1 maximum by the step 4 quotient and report 1.20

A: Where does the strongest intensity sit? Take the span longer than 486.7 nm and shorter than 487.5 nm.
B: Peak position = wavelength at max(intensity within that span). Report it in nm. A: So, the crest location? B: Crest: 486.80 nm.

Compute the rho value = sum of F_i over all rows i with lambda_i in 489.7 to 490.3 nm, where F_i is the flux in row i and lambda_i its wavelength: 39.4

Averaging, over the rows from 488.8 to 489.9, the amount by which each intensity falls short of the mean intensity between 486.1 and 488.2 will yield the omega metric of 0.13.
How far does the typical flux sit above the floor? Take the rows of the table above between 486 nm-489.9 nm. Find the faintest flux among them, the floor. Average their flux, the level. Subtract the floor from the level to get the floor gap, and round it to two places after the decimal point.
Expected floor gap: 1.25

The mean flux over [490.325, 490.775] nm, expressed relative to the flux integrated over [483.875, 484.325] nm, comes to 2.32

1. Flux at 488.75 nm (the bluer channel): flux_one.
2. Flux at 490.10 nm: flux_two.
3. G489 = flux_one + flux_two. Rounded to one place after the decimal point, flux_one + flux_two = 18.9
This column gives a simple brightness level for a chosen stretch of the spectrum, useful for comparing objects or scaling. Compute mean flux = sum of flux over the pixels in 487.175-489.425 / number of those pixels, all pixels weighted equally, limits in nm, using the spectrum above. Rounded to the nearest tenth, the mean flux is 9.8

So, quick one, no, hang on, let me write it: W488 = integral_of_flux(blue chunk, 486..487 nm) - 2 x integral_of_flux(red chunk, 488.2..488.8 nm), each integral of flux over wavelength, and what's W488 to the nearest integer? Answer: -2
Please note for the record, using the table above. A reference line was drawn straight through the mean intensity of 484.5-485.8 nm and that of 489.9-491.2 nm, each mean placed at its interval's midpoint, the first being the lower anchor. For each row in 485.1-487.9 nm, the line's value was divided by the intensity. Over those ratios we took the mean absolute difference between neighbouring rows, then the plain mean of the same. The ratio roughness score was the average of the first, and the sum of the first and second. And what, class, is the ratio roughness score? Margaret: 0.558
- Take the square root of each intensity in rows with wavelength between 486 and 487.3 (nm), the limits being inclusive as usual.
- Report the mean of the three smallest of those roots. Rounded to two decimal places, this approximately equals 3.02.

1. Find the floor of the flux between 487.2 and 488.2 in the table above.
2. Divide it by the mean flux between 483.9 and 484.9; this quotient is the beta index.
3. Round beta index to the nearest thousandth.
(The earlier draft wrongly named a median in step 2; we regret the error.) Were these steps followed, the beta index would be 0.905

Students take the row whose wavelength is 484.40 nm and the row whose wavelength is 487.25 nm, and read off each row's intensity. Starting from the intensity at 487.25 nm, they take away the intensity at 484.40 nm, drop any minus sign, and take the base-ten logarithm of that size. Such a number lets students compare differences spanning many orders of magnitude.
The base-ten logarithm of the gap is 0.0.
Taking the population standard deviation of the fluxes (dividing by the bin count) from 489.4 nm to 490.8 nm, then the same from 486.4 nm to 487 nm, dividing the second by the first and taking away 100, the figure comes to -98.9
